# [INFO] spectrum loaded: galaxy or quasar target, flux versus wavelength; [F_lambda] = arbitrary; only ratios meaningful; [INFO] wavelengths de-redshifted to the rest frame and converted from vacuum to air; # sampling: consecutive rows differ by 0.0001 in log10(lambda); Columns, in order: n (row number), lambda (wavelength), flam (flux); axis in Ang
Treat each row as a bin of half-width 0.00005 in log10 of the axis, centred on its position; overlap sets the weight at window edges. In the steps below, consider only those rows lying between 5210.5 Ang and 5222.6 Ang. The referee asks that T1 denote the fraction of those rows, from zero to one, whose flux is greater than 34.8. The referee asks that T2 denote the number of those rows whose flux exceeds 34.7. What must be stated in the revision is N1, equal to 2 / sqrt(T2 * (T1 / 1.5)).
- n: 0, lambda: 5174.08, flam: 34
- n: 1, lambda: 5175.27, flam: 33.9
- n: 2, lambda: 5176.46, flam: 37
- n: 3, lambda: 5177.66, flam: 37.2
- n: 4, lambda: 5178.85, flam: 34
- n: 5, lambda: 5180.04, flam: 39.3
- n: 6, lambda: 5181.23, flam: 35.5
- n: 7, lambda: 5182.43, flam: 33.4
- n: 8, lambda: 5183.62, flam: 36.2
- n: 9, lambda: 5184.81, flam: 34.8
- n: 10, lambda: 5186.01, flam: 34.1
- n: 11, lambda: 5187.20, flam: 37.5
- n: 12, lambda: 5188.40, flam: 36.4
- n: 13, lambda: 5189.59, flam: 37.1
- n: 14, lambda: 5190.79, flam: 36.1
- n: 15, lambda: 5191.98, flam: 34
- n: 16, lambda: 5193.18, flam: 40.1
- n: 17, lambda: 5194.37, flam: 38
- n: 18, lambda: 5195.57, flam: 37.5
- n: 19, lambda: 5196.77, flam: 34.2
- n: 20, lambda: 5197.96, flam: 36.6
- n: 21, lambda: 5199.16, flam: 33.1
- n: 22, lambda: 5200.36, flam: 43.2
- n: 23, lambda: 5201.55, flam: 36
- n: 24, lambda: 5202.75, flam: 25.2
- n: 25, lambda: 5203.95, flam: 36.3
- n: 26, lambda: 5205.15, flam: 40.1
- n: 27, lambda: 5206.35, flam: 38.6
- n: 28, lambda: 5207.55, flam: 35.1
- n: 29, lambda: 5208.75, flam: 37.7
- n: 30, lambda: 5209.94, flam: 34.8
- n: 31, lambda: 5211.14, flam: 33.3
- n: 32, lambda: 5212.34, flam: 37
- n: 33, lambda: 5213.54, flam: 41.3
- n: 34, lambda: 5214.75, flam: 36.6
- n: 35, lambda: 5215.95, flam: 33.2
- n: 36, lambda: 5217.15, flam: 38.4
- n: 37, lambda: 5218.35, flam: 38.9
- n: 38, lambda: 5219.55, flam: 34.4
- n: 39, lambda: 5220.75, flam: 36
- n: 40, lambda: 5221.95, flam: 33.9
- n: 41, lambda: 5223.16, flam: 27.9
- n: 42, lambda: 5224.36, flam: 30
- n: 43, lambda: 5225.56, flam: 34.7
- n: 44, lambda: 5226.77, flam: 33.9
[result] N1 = 1.29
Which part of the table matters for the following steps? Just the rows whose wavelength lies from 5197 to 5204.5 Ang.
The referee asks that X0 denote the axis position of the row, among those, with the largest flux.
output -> 5200.36 Ang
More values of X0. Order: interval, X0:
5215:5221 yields 5218.35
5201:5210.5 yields 5205.15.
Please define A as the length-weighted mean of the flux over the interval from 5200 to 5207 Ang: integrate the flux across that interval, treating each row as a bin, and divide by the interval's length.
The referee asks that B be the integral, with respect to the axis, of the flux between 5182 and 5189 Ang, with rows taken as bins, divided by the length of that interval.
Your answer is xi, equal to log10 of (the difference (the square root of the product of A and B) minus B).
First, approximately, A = 36.3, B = 35.5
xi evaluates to -0.372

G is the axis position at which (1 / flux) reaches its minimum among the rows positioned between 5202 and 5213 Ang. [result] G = 5205.15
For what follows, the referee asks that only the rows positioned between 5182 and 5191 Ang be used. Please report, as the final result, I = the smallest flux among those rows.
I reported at 33.4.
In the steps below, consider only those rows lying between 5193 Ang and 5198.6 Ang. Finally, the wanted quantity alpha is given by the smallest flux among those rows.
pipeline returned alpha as 34.2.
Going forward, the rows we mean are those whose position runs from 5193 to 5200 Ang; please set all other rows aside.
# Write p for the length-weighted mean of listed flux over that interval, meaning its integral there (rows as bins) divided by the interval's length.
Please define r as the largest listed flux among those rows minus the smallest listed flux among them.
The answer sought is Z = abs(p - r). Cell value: 29.6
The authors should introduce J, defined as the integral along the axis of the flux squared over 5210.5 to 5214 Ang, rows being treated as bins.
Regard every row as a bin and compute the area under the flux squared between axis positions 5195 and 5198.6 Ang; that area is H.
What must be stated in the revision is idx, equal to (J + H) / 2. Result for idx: 4759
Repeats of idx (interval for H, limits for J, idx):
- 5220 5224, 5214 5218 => 4797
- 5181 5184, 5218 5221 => 3808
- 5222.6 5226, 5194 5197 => 3645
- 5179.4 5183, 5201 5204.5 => 4232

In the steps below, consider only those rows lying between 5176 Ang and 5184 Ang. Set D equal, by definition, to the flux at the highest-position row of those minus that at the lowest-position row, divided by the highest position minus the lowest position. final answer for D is -0.1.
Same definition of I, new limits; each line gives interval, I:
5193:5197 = 34.2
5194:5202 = 33.1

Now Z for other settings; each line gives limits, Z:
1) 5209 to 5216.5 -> 28.0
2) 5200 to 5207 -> 18.3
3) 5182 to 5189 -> 31.4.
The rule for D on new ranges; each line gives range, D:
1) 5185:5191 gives 0.4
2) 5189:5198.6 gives -0.1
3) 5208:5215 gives -0.2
